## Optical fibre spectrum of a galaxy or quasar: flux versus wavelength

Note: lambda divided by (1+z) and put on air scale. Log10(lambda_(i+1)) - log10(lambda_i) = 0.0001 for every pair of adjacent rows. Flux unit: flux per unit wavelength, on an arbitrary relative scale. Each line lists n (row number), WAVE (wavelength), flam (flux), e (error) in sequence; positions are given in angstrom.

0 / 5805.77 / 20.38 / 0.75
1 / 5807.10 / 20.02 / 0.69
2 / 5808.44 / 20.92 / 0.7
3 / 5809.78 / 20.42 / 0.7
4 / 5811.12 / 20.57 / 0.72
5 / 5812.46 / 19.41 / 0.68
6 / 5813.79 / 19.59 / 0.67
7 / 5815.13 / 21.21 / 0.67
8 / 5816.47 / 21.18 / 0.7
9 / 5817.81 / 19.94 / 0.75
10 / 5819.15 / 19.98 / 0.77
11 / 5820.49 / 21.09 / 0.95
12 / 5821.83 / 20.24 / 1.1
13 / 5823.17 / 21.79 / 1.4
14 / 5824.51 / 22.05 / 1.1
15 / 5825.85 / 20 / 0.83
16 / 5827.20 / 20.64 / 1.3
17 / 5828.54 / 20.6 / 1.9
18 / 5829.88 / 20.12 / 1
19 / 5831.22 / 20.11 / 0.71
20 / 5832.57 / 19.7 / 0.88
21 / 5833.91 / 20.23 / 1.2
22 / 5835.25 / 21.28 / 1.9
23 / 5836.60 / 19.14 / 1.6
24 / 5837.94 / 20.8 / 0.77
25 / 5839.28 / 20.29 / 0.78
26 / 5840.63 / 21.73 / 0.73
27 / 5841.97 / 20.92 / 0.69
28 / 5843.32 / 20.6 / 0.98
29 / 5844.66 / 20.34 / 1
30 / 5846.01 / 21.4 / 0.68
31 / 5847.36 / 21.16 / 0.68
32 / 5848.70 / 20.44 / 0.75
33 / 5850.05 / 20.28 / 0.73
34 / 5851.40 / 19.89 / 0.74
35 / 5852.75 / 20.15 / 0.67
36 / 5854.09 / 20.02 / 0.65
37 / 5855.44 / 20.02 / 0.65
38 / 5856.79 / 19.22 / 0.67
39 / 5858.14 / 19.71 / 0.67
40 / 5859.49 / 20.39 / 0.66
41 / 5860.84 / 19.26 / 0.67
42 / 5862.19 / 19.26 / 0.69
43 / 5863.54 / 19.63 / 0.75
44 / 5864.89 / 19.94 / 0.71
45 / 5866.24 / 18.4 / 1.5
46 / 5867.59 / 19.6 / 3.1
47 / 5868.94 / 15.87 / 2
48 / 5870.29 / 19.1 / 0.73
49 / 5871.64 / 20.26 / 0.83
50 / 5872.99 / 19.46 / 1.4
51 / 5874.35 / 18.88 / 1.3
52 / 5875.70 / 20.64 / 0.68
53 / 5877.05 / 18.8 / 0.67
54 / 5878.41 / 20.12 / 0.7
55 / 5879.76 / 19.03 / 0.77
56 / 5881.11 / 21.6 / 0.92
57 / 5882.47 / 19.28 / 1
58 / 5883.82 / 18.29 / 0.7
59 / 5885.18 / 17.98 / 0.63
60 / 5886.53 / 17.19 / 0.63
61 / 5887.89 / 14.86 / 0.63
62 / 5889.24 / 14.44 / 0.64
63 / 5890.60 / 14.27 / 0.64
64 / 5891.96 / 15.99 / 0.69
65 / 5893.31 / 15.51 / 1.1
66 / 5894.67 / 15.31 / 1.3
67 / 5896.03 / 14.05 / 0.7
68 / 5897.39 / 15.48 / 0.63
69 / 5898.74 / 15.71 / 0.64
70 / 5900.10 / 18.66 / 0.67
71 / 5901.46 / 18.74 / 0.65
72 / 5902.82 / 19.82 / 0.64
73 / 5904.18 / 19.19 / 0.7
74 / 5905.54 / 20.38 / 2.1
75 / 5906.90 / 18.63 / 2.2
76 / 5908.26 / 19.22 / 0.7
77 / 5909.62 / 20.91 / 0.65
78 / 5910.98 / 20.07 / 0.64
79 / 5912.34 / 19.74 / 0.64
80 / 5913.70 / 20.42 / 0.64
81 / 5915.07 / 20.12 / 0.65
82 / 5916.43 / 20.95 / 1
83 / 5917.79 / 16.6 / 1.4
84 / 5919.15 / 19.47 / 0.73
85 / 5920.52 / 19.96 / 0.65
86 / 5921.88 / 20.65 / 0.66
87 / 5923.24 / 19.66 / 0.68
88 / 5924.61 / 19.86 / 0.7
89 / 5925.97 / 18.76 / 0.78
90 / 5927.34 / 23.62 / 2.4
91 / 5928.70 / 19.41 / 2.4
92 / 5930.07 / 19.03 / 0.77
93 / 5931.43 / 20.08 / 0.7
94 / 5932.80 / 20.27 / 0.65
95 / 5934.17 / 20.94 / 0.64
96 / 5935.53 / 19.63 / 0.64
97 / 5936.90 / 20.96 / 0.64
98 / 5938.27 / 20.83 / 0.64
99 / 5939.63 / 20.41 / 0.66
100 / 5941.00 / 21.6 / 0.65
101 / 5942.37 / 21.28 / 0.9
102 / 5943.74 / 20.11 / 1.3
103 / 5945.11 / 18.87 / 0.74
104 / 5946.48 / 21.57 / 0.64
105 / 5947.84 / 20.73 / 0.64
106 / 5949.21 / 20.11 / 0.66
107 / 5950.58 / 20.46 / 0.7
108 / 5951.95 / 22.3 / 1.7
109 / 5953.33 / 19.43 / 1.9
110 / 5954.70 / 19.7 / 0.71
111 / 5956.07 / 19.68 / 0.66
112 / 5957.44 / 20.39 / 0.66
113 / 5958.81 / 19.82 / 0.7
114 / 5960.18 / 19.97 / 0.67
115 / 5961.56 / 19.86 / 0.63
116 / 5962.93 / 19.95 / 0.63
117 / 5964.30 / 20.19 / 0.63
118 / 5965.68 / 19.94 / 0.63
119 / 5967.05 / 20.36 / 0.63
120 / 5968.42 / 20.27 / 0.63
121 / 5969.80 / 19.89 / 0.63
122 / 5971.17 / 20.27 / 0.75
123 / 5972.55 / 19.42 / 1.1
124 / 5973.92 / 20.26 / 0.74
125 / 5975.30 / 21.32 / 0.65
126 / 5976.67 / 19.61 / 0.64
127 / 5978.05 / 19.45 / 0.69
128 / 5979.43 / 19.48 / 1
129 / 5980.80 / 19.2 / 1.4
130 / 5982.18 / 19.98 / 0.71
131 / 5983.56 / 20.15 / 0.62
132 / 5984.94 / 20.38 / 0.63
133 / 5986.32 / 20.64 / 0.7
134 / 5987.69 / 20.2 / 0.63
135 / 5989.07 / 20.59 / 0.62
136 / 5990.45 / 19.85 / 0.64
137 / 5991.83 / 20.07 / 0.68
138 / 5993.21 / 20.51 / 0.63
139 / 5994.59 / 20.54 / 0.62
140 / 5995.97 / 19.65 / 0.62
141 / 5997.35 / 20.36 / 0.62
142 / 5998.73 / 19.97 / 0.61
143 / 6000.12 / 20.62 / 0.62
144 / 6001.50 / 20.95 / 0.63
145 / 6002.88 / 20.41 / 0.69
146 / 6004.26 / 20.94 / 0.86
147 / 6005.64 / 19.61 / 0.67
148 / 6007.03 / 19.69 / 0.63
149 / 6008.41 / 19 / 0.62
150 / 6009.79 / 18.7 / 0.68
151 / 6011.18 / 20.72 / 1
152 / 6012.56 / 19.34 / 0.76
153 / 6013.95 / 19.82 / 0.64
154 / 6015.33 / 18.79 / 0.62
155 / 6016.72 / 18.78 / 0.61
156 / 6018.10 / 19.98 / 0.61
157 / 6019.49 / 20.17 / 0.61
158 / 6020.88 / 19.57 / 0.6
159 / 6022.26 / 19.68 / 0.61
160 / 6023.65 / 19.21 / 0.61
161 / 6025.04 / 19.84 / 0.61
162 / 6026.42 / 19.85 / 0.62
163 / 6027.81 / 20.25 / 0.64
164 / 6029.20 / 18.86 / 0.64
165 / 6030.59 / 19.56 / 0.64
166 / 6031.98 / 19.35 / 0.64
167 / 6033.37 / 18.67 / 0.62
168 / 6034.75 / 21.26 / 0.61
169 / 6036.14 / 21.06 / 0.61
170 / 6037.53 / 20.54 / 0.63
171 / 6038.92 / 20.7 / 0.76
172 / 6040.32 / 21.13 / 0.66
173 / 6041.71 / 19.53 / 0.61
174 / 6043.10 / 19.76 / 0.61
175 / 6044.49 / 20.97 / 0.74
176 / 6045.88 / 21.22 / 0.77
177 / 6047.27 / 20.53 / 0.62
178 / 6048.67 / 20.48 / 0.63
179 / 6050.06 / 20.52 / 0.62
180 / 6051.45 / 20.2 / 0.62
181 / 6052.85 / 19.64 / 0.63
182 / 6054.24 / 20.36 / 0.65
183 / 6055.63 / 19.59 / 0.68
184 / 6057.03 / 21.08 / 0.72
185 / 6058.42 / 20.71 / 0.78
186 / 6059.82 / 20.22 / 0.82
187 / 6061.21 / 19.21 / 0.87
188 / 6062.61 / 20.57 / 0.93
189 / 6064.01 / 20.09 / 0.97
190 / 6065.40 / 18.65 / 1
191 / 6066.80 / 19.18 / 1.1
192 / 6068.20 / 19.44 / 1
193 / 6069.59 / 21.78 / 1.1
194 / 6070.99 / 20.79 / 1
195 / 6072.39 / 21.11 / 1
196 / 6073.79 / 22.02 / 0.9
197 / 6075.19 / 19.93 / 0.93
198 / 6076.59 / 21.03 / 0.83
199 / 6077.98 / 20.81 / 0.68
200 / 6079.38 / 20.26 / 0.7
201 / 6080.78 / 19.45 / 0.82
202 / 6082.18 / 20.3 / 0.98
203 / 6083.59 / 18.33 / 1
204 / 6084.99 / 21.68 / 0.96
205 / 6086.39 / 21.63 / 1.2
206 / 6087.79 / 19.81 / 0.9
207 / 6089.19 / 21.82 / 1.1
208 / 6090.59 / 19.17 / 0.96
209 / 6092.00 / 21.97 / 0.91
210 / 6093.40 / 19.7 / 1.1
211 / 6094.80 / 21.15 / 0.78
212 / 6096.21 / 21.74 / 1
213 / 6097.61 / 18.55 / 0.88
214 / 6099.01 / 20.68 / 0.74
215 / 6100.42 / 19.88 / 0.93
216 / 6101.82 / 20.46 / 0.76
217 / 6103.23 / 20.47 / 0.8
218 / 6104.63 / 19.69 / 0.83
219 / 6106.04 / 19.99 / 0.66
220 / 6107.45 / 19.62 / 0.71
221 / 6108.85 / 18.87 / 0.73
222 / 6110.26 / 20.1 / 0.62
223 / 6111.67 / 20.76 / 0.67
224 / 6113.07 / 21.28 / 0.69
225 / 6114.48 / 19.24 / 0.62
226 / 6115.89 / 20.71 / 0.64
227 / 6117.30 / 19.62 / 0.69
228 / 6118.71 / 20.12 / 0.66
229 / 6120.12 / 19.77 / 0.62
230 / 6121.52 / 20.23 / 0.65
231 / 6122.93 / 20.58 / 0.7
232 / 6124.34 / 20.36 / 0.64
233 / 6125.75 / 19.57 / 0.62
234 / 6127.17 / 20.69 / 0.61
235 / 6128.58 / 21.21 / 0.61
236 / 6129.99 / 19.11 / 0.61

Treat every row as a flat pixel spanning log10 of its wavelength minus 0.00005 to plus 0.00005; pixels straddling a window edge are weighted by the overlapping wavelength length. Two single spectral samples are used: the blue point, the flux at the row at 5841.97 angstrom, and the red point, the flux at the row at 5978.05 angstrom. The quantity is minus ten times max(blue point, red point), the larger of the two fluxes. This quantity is -209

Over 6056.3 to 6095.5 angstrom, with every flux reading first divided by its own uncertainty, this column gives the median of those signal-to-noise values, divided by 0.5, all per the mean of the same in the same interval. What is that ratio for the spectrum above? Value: 1.94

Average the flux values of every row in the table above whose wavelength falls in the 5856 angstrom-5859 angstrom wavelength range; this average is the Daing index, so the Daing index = 19.5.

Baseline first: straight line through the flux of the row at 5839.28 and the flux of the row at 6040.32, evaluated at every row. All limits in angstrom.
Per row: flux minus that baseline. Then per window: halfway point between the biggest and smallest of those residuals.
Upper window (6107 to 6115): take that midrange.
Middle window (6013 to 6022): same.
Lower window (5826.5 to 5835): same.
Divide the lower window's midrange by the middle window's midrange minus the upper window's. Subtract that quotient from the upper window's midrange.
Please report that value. -1.7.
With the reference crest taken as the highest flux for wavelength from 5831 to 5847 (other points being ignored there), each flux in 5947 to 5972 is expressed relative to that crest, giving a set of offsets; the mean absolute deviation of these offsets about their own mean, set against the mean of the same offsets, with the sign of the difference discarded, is 1.93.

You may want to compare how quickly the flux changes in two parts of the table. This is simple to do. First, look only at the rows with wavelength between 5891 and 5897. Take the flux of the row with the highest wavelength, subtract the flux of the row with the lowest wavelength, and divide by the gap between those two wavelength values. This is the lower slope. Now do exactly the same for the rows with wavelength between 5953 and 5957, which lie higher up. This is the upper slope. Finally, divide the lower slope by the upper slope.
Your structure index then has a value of -5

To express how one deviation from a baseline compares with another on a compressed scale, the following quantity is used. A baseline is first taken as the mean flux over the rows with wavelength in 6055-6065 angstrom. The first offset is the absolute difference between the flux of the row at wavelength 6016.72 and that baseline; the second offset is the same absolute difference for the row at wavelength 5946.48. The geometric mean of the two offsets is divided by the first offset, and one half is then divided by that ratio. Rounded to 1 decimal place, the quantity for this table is 0.5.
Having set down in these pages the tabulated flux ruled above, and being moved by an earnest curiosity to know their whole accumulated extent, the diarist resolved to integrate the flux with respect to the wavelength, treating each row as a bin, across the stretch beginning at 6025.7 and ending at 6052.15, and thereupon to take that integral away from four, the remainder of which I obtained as -531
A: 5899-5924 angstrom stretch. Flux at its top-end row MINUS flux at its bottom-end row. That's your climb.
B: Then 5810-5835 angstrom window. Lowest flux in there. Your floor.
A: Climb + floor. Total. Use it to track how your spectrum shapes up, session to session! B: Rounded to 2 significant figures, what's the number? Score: 20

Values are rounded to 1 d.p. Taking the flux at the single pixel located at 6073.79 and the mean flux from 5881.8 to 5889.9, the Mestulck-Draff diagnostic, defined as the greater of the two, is 22.0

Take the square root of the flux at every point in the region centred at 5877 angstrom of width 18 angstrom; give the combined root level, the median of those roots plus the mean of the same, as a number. 8.75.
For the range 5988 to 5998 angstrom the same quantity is 9.01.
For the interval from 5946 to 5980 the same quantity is 8.96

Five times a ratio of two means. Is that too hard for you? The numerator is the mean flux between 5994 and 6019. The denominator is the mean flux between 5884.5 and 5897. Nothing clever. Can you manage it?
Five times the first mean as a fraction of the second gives 6.41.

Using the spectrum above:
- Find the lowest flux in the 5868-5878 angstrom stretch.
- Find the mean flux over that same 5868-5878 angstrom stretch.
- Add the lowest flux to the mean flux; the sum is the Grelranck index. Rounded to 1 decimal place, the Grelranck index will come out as 34.9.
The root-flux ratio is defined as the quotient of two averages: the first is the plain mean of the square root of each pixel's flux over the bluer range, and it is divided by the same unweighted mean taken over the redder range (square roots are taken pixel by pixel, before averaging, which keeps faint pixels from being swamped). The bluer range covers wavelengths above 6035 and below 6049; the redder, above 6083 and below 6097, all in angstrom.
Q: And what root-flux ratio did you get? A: 1.00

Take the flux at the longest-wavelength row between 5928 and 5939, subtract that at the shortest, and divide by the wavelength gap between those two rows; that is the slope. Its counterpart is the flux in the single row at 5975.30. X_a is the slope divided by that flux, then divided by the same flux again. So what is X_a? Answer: 0.0003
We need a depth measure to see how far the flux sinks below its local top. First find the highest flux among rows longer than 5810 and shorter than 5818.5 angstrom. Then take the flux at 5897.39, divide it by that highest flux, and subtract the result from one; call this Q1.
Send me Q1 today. 0.27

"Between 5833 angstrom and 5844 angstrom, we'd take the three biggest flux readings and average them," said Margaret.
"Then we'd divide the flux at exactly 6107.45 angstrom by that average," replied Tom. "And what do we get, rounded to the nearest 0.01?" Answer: 0.92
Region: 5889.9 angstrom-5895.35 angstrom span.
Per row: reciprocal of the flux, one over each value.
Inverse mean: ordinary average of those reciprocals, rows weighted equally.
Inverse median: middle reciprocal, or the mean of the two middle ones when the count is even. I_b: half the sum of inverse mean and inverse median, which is 0.0652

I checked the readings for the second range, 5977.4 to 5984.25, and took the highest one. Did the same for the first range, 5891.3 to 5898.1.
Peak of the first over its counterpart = 0.79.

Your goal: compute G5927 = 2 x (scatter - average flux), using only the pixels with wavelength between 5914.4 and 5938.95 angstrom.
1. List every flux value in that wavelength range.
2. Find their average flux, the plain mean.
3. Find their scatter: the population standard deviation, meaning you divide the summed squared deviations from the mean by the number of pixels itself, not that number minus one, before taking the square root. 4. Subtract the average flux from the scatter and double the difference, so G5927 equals -37.4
